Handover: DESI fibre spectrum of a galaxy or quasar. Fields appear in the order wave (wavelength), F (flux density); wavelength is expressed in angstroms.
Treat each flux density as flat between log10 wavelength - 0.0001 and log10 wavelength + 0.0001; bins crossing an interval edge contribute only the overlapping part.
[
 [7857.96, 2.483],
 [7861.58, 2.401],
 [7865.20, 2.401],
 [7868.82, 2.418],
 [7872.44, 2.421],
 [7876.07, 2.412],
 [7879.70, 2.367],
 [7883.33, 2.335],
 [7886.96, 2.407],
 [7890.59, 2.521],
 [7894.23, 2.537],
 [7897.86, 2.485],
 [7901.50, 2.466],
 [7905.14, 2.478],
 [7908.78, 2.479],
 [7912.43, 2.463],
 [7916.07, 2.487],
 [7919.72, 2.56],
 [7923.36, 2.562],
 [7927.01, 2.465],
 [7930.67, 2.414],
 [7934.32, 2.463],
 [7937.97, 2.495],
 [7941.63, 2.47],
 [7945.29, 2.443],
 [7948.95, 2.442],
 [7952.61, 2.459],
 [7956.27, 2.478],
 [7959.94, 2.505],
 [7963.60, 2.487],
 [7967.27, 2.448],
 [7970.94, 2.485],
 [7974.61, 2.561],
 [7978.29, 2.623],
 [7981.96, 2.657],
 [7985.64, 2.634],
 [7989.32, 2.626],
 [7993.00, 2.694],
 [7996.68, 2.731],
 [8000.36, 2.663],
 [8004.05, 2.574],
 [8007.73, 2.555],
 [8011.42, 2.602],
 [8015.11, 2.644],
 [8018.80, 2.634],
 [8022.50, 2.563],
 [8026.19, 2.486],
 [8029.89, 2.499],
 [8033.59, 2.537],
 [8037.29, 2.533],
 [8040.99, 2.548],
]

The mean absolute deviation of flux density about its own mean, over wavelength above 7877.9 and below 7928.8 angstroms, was 0.05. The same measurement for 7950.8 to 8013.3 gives 0.07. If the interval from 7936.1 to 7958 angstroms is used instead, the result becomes 0.02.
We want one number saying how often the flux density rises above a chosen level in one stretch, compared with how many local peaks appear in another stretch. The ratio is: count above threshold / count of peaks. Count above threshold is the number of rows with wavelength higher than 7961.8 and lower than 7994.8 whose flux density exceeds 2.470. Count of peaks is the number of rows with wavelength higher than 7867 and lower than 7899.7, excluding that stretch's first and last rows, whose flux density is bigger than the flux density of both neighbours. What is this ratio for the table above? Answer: 4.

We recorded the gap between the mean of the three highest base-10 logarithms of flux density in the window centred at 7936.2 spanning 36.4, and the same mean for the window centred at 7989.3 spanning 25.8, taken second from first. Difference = -0.026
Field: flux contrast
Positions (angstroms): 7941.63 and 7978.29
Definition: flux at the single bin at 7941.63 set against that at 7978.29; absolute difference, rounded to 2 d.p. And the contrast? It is 0.15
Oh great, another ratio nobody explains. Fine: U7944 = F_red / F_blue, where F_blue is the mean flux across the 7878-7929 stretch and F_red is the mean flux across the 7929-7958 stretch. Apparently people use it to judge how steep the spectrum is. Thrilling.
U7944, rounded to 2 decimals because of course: 0.99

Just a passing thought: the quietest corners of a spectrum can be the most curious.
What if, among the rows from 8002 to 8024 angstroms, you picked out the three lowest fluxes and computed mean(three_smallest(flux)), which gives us 2.56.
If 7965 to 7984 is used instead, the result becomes 2.50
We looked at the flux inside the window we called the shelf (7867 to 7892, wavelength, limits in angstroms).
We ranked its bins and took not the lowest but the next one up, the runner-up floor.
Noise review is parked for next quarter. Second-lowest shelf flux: 2.367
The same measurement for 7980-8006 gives 2.626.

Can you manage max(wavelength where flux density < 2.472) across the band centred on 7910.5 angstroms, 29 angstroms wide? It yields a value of 7912.43 angstroms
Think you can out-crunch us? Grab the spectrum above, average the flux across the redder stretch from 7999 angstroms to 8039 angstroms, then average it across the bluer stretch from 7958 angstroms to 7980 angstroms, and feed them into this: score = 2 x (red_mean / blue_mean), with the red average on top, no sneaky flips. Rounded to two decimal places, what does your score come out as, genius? 2.04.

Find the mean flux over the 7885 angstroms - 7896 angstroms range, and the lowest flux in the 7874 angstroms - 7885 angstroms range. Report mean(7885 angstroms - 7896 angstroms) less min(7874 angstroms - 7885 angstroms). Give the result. 0.15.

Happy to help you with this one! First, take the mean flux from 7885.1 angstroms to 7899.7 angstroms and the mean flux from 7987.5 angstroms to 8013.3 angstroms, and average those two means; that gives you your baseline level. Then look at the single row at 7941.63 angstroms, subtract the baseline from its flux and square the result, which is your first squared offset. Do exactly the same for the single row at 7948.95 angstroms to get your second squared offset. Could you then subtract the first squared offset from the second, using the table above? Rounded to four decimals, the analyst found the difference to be 0.0059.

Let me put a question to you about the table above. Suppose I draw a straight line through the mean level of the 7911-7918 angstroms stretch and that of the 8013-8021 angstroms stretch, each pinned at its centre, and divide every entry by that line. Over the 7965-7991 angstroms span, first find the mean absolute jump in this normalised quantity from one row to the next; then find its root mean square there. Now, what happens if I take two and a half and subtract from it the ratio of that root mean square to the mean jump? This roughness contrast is -65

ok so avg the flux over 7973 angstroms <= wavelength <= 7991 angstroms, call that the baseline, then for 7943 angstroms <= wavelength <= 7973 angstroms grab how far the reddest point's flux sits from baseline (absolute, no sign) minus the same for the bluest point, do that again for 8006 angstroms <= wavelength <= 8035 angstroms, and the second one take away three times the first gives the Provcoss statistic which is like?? 0.14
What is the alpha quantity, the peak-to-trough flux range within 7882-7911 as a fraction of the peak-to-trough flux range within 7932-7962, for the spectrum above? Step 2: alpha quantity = 3.2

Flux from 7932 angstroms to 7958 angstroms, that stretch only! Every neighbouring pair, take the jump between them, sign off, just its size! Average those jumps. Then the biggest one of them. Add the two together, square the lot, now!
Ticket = 0.003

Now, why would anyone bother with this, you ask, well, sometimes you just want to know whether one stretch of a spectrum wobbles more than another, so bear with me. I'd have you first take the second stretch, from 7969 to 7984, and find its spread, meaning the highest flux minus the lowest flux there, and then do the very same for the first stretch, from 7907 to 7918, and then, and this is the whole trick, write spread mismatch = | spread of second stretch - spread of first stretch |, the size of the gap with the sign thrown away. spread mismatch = 0.148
